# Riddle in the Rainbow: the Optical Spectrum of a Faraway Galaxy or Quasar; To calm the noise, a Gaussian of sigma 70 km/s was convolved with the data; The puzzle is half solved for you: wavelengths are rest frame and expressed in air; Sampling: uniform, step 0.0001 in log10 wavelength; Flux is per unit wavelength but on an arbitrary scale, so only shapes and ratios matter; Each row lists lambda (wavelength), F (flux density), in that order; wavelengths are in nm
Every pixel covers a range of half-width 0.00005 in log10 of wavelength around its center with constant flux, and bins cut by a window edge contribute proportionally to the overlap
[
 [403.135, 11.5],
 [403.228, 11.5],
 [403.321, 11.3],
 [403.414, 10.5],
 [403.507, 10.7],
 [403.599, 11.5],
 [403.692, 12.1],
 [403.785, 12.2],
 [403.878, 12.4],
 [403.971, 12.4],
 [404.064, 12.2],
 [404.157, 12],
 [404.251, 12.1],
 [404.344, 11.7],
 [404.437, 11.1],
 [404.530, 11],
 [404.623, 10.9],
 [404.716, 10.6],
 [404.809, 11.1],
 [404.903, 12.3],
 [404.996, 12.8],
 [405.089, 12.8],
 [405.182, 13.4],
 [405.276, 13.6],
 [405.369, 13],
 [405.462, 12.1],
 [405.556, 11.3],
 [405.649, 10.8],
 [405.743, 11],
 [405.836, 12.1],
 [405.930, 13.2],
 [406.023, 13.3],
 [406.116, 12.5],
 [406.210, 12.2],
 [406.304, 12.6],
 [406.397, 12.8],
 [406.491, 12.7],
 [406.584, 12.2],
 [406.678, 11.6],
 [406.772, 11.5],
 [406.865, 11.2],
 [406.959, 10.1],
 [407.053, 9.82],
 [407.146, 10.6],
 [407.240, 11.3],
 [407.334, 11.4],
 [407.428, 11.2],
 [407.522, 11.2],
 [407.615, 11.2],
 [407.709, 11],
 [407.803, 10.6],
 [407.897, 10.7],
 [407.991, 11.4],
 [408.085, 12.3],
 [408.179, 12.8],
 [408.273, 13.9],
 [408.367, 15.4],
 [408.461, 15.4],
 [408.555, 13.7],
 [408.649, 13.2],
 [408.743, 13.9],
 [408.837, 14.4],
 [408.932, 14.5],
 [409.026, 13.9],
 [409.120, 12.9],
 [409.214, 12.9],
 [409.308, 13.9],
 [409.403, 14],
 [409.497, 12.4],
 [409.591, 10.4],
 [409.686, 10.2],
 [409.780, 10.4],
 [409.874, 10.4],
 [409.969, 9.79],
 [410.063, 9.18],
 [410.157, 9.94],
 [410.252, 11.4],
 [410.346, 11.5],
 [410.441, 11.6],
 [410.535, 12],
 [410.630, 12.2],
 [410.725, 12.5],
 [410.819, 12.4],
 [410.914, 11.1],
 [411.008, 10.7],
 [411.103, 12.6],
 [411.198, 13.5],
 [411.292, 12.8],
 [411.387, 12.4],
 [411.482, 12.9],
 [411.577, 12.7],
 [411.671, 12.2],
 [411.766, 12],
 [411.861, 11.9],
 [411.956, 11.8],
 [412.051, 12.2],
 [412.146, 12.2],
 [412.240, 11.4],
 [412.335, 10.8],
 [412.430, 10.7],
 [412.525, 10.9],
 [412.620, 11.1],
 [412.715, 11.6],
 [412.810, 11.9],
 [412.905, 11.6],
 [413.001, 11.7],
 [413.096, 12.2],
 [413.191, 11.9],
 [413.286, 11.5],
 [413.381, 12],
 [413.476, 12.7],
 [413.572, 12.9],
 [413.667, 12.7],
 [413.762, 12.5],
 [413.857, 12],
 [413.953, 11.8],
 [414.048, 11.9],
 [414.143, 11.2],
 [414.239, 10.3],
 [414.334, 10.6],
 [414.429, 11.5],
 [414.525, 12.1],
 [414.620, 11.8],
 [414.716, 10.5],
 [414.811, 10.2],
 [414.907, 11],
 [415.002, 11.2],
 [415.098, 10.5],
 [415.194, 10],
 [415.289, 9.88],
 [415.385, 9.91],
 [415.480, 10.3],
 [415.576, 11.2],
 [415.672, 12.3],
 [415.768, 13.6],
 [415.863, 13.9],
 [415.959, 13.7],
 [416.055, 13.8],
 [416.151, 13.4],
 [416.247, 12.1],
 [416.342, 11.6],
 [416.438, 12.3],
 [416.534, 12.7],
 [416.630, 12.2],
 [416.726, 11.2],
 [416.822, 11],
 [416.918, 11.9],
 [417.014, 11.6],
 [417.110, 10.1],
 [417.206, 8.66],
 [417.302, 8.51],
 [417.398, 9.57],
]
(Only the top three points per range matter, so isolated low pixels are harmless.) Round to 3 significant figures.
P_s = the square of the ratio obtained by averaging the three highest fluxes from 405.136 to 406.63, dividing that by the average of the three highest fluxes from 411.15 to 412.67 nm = 1.06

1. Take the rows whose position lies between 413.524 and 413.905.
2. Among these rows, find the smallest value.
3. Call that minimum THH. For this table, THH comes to 12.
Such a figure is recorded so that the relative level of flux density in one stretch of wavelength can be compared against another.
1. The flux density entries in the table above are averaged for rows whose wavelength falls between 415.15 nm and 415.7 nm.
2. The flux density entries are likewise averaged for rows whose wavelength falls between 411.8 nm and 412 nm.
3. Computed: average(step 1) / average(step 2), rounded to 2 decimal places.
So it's 0.89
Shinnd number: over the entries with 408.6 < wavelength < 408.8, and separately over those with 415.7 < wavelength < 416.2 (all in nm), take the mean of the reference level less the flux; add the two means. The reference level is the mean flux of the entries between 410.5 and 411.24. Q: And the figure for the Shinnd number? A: -3.0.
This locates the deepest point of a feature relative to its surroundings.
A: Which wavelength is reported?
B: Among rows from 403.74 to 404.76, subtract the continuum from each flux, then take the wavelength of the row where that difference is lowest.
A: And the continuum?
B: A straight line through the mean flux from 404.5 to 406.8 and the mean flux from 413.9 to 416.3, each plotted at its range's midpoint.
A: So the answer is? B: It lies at 404.716 nm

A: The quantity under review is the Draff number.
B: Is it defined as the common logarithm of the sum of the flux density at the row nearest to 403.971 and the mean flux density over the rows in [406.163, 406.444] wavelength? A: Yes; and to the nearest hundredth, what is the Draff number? 1.40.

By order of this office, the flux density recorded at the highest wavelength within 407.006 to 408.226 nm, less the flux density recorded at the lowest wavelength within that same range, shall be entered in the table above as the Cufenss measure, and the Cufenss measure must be 3.0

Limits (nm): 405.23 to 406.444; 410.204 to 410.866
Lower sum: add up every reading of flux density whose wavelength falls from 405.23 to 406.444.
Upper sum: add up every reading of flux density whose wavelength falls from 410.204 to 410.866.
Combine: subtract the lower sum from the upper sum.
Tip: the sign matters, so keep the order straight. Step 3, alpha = -77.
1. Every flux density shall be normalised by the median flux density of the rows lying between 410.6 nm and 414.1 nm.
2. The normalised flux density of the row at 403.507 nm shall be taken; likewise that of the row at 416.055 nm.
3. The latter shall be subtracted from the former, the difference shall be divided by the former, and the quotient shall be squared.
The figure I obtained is 0.084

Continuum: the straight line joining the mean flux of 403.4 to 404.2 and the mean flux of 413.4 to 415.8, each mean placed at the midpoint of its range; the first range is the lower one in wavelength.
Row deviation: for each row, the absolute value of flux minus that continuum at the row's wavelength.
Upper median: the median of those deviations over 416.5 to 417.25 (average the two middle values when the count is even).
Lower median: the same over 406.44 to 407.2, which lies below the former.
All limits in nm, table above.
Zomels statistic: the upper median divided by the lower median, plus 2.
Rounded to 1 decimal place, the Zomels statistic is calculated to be 3.0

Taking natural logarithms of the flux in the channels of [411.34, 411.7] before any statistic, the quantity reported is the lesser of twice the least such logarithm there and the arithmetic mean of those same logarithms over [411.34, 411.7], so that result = 2.53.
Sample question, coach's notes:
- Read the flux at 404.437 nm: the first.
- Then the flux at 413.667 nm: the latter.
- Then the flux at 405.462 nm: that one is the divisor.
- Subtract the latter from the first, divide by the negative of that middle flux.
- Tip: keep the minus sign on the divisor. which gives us 0.13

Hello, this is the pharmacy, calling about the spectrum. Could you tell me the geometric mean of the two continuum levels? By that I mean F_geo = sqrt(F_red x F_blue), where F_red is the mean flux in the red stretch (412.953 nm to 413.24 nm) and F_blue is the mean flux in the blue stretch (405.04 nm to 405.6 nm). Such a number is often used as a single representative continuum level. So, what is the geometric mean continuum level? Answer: 12.31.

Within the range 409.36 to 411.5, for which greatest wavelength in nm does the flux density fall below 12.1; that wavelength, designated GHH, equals 411.008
